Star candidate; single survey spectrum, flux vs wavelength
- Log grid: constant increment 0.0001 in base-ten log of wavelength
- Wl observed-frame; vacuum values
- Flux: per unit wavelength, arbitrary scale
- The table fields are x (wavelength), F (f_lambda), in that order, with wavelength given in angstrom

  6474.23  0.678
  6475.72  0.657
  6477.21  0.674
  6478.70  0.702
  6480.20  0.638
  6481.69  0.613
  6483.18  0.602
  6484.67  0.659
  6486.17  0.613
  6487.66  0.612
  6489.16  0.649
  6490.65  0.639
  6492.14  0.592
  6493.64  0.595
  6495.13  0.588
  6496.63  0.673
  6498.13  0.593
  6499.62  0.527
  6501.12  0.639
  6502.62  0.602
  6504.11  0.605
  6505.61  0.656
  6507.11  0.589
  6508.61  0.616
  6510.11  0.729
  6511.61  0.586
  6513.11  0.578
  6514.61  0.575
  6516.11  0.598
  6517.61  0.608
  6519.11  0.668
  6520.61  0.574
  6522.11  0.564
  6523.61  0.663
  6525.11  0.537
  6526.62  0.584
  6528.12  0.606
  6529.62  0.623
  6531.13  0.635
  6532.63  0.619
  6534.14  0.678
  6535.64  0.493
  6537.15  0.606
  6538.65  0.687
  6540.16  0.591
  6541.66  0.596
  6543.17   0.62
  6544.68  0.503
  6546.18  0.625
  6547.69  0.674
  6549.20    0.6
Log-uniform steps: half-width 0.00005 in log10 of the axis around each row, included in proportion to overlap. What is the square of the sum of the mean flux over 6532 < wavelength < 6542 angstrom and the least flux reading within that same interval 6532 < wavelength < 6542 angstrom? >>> 1.22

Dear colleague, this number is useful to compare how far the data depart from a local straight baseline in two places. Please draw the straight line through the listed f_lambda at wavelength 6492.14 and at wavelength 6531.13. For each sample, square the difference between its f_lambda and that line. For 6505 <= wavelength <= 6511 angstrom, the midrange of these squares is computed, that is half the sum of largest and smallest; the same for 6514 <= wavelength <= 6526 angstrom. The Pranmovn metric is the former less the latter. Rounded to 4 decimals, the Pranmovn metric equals 0.0026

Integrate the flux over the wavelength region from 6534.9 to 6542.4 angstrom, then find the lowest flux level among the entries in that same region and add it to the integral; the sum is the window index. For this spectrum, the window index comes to 5.0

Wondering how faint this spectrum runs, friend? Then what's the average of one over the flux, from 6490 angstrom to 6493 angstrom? 1.63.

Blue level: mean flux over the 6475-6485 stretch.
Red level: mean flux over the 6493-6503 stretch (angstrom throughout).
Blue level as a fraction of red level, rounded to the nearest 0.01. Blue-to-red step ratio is 1.08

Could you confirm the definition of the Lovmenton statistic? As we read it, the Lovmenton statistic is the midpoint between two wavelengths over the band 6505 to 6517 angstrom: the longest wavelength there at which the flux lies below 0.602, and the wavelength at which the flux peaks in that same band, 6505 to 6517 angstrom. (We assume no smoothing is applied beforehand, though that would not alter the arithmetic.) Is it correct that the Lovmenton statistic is 6513.1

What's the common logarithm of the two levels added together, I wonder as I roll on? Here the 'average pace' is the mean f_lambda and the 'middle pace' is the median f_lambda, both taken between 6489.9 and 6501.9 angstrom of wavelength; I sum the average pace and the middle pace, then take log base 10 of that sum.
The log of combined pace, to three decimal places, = 0.079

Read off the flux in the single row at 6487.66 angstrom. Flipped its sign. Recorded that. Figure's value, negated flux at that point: -0.61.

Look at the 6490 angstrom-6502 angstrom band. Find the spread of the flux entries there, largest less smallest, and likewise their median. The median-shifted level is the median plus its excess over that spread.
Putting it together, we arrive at 1.04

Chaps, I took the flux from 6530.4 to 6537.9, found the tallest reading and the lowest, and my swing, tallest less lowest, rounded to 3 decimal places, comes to 0.185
